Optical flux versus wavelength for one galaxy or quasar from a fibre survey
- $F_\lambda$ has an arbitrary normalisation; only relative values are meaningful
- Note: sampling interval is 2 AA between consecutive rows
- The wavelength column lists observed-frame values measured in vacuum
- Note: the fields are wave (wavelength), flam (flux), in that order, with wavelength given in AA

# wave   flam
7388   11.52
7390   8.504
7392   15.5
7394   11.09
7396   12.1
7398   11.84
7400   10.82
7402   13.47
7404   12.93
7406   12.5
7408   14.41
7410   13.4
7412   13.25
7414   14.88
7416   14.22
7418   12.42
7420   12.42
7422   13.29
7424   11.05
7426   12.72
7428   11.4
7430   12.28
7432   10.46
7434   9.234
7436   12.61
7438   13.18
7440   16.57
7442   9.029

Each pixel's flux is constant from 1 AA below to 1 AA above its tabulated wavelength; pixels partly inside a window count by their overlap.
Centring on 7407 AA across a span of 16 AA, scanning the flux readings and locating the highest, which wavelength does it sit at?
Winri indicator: 7414 AA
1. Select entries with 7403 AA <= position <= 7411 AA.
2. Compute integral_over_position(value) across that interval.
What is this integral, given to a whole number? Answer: 106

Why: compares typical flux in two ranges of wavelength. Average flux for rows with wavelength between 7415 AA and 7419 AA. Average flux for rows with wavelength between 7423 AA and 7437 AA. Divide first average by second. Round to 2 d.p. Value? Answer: 1.17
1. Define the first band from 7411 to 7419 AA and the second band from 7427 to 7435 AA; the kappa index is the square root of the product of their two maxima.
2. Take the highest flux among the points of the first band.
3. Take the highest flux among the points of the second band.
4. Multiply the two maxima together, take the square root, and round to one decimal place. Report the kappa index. 13.5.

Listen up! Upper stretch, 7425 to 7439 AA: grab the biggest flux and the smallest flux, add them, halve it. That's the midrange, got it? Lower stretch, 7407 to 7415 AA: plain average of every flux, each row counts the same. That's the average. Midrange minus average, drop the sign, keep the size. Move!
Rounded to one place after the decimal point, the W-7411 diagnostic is 2.8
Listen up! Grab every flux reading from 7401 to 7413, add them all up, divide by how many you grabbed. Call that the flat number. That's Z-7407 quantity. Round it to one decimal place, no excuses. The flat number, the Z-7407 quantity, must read 13.3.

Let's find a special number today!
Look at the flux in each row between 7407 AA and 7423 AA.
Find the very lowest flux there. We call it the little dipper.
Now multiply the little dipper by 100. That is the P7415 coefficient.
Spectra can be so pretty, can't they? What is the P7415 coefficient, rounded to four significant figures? 1242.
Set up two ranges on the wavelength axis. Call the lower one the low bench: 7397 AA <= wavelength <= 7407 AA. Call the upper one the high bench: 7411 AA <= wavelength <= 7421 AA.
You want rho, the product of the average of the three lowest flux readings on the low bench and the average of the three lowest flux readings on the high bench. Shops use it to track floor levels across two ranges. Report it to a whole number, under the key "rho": 149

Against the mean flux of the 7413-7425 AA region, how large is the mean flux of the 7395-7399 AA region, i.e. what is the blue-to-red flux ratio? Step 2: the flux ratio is 0.92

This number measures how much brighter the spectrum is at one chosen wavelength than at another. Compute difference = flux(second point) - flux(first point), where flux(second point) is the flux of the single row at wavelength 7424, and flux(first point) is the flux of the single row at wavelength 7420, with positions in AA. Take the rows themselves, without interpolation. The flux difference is -1.4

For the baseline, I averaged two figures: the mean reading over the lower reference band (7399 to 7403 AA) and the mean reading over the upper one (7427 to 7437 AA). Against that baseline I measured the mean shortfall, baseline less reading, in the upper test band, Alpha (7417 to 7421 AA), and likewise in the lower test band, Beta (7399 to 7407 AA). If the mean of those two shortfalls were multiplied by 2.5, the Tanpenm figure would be -1.9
